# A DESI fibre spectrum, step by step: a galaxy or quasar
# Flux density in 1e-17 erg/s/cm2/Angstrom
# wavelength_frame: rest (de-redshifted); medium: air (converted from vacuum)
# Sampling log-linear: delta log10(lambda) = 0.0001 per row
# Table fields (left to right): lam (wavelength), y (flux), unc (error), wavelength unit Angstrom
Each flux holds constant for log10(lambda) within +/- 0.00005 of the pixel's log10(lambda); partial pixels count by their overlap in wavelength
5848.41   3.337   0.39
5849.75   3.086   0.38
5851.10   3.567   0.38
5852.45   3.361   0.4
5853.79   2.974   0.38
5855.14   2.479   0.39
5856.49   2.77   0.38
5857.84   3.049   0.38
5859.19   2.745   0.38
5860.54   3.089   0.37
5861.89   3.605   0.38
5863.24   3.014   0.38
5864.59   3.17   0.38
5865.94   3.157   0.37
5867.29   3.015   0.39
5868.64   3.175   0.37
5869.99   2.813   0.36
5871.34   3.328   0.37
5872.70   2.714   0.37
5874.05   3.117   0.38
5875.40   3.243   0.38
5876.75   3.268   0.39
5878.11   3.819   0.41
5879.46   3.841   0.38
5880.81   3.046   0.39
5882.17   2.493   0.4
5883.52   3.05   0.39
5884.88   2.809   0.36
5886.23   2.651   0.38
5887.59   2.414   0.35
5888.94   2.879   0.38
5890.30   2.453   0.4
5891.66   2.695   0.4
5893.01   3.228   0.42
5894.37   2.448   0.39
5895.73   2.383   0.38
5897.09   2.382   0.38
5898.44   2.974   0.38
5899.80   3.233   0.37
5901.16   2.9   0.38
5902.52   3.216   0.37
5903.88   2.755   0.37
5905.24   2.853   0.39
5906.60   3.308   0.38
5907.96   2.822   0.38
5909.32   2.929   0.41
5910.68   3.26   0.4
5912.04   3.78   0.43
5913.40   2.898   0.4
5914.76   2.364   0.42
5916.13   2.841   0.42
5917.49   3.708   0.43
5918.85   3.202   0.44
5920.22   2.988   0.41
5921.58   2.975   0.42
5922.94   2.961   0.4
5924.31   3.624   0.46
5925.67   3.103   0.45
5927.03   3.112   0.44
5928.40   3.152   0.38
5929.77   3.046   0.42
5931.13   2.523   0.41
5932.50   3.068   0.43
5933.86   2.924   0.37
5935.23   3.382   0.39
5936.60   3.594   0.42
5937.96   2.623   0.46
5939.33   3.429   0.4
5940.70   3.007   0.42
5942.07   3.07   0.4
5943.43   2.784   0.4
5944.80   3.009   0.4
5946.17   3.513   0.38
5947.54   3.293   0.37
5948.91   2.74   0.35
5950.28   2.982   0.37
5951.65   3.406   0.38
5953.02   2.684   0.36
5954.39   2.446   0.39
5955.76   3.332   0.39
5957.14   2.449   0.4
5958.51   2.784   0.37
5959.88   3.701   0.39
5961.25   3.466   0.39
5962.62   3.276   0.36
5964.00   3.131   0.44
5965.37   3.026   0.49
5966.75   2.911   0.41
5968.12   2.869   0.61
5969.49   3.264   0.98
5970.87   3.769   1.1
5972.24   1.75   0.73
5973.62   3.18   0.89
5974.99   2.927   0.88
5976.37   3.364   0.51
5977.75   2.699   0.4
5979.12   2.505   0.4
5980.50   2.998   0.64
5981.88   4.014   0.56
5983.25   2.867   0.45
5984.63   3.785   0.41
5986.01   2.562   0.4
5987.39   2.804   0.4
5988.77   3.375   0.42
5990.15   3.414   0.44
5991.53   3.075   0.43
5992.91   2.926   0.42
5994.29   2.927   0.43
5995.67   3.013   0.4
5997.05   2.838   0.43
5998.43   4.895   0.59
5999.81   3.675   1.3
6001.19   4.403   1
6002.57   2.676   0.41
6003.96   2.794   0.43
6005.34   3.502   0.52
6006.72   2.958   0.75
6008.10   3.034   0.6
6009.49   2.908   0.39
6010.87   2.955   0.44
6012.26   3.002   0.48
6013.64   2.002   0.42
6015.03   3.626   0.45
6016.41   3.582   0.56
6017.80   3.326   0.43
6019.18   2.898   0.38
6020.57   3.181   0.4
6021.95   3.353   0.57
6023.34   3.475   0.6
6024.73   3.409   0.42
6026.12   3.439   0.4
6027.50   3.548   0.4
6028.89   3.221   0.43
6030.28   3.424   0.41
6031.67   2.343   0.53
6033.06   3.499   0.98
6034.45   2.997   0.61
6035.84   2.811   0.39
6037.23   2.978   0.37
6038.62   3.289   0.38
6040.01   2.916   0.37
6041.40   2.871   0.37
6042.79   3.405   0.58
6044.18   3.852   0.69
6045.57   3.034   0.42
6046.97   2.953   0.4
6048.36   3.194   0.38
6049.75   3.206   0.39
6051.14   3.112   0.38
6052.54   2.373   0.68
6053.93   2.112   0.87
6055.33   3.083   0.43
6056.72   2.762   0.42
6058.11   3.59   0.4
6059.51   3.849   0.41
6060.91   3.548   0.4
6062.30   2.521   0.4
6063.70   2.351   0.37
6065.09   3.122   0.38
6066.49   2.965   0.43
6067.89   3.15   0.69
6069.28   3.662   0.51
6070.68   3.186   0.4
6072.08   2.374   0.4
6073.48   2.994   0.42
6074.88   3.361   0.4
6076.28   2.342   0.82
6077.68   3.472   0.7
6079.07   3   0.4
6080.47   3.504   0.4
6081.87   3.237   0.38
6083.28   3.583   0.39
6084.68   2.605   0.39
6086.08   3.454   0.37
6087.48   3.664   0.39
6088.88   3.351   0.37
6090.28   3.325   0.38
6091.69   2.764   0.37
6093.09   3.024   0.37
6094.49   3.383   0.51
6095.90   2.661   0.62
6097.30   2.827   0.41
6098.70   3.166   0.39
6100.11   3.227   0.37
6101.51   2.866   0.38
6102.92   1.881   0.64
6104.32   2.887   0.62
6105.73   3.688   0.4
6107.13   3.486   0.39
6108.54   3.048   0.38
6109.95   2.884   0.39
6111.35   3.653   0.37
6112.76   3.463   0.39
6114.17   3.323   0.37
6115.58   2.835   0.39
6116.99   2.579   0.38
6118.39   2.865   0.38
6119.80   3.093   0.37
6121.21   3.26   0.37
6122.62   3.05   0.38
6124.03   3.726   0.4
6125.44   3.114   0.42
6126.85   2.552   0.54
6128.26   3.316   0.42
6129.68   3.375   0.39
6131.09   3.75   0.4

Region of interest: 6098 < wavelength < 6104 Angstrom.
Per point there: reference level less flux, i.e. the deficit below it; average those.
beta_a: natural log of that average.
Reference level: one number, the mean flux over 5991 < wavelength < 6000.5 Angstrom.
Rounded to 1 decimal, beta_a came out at -0.6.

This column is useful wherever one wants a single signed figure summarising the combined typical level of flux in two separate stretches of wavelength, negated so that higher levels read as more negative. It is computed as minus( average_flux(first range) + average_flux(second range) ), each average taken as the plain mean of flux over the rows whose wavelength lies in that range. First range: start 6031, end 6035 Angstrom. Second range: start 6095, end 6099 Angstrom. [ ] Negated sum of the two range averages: -5.8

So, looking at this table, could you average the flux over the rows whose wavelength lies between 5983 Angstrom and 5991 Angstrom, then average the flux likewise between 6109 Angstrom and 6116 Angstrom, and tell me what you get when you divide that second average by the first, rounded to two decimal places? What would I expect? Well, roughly 1.03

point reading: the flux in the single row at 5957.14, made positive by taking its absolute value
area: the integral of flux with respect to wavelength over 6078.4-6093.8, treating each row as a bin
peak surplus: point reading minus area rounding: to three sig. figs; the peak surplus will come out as -47.3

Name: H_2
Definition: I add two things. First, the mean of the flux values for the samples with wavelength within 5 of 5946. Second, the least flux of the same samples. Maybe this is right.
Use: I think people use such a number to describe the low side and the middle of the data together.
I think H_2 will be 5.80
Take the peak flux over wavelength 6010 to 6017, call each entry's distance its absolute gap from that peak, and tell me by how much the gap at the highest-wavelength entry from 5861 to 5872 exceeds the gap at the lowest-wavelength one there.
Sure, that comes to 0.3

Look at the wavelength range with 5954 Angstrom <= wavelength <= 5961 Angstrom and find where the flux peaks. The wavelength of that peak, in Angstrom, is 5959.88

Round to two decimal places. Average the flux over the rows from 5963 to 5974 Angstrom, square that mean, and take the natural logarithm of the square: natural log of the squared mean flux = 2.19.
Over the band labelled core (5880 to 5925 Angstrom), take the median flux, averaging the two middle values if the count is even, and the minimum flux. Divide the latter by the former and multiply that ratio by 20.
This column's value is 16.3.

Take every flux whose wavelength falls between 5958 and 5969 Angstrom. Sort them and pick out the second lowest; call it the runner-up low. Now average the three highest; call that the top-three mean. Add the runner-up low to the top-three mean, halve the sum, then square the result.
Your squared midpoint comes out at 10.1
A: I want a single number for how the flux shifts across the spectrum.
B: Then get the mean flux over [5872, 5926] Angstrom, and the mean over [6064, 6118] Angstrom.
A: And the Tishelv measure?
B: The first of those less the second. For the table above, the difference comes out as -0.11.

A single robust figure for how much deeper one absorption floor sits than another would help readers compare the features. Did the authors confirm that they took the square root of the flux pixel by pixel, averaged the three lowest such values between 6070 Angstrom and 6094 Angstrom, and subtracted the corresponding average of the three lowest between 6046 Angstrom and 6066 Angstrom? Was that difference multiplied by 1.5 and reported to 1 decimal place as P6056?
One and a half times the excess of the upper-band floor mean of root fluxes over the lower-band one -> 0.1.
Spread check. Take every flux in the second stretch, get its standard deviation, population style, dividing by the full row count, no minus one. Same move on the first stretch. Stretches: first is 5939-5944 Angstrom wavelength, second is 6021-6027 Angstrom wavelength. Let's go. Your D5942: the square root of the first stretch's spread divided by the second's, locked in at 2.28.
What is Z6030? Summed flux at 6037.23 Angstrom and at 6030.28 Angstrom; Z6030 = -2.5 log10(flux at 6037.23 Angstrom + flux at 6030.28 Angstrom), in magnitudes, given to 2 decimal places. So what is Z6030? -2.02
